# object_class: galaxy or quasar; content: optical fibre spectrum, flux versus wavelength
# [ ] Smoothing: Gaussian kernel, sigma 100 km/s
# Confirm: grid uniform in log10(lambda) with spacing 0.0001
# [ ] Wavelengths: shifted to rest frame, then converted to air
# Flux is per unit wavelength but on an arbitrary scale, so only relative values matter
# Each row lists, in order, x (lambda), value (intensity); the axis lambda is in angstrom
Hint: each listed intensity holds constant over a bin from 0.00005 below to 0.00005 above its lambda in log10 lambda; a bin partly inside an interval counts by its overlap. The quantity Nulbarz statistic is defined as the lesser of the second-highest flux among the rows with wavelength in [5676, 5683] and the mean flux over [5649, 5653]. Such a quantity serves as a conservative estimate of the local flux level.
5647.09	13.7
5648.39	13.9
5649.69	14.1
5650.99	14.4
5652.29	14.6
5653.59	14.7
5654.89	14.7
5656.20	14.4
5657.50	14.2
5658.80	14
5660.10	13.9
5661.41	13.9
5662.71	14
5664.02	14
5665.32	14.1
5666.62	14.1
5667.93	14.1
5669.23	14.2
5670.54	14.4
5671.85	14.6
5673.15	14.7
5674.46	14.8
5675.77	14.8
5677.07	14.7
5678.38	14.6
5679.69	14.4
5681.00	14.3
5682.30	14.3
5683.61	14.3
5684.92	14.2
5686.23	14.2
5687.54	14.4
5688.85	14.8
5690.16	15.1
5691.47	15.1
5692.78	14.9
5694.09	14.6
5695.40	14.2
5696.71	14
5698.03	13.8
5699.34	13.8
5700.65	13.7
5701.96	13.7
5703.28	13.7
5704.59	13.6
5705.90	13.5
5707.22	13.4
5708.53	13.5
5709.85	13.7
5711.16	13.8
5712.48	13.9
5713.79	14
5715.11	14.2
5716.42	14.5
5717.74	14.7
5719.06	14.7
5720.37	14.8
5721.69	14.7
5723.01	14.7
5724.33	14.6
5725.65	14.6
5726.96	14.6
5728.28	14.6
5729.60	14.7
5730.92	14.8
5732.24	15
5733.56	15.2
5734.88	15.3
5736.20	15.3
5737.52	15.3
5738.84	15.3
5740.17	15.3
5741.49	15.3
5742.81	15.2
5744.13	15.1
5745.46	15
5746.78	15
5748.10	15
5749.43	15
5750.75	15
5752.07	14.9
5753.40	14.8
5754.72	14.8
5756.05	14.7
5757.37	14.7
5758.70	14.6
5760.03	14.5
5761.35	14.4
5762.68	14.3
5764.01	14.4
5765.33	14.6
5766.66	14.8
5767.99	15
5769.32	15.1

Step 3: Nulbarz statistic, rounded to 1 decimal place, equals 14.4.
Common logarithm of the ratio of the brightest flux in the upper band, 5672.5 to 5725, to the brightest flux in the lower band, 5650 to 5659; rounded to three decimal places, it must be 0.012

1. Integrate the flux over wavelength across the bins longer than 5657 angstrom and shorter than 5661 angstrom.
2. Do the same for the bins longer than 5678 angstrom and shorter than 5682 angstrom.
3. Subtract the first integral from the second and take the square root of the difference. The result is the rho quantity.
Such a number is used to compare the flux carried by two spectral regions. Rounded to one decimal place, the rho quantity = 1.3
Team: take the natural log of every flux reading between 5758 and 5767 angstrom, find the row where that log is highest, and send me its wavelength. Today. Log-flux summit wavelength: 5766.66 angstrom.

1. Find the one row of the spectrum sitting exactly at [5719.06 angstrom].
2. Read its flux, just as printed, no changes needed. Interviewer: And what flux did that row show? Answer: 14.7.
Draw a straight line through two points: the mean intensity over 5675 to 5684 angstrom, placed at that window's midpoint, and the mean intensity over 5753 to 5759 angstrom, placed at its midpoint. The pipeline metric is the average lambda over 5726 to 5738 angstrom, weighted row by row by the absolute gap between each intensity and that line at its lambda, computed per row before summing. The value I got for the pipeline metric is 5734.7 angstrom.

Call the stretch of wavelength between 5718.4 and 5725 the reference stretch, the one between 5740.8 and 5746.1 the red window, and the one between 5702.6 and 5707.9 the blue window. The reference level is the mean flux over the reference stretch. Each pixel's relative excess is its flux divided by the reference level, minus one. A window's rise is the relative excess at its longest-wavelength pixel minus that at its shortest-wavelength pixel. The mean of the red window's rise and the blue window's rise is -0.020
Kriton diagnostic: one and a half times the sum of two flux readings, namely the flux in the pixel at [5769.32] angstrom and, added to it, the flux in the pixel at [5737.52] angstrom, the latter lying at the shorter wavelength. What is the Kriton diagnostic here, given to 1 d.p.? 45.6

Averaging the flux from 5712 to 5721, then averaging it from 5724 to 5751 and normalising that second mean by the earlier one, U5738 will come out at 1.04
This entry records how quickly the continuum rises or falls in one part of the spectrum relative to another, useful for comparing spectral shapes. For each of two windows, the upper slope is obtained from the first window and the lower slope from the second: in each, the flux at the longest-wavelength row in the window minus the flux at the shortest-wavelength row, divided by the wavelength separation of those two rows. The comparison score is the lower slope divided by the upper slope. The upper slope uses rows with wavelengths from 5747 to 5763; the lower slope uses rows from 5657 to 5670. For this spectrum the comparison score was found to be 0.0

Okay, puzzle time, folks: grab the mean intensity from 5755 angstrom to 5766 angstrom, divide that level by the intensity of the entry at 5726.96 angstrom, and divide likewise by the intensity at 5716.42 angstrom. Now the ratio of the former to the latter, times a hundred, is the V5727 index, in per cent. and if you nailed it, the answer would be 99.3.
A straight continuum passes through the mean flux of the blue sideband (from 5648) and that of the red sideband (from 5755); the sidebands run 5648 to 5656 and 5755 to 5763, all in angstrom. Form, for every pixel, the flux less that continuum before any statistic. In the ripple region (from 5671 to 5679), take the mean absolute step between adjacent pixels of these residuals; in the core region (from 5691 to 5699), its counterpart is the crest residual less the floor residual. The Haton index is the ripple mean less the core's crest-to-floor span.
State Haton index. -1.2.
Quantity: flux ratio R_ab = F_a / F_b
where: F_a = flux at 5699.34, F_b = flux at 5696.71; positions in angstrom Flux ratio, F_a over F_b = 0.99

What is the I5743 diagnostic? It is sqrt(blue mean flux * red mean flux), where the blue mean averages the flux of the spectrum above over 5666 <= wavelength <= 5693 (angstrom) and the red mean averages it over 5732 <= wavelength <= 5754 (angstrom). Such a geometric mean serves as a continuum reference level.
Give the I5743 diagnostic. 14.8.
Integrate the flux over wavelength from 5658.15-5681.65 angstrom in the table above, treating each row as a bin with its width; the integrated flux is 336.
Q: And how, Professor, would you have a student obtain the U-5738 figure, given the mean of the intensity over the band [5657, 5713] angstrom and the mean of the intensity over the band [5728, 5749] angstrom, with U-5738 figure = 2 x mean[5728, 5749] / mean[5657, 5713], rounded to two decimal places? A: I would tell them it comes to 2.13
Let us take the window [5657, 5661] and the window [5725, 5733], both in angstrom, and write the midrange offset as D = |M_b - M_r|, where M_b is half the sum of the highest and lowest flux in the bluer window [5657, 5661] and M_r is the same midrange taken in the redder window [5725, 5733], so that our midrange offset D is 0.75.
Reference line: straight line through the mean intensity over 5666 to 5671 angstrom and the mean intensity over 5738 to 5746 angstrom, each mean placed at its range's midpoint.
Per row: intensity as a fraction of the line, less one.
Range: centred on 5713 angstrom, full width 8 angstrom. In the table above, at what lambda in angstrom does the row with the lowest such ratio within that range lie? 5709.85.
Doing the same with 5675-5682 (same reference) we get 5681.00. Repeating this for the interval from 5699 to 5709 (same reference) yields 5707.22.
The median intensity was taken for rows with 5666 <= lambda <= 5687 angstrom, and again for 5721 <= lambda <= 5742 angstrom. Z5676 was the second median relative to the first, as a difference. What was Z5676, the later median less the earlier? 0.55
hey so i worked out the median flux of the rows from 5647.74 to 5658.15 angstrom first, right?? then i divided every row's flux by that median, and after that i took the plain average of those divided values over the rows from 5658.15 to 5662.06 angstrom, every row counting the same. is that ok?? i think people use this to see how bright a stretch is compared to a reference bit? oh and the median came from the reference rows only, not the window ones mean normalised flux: 0.97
